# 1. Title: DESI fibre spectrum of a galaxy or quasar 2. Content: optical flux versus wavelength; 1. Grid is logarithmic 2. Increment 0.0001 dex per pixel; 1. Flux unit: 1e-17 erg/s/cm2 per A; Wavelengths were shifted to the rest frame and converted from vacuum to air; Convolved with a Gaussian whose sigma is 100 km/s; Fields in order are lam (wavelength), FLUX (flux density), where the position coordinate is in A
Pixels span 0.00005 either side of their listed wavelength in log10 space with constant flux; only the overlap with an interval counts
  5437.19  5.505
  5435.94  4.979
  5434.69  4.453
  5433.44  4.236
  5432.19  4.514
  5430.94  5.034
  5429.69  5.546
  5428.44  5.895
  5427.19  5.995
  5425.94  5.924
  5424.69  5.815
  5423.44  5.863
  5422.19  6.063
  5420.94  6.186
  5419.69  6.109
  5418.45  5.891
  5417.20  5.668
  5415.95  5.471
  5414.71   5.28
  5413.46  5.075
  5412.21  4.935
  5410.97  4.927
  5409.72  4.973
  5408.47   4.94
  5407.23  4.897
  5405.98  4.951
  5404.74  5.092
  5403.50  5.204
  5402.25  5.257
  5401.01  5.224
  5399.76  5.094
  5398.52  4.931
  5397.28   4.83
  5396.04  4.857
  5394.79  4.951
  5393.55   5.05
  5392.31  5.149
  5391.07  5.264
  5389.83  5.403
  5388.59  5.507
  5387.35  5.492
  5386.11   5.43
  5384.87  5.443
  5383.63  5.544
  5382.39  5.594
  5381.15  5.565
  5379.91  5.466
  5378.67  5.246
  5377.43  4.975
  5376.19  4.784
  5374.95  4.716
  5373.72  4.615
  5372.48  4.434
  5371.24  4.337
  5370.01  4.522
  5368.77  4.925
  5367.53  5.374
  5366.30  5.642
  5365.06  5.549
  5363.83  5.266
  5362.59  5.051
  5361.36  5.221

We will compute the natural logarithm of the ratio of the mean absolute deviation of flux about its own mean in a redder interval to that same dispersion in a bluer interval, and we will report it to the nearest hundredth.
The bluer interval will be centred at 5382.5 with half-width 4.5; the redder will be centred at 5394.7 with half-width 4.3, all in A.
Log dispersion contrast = 0.42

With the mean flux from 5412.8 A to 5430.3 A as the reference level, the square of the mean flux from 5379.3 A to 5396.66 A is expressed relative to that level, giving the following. 4.9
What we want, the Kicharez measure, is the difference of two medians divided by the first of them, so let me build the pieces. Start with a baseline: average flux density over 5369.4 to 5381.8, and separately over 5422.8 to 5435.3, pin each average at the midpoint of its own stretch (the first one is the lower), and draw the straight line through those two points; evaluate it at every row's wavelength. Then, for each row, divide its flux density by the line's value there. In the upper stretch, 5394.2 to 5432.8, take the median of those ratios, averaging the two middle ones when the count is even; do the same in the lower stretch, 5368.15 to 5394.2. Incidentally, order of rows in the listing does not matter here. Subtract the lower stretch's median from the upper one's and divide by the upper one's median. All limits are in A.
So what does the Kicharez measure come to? -0.038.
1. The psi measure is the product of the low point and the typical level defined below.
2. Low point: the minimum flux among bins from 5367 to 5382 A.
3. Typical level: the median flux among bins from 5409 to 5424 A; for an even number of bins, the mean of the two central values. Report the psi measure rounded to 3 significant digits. 24.2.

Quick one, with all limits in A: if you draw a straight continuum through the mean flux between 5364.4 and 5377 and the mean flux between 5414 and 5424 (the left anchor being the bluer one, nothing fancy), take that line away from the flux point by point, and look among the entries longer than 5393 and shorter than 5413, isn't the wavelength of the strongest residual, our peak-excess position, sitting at 5402.25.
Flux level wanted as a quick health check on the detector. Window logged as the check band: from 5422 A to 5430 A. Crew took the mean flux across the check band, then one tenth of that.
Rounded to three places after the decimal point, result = 0.587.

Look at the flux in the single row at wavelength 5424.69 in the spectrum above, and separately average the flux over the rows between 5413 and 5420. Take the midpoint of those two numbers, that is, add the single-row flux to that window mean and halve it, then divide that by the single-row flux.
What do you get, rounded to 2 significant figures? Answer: 0.98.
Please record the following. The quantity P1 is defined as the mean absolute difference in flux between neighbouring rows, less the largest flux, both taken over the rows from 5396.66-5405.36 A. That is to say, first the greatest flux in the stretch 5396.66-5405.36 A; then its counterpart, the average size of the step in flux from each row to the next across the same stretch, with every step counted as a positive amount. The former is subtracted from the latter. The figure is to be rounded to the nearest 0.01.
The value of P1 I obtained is -5.16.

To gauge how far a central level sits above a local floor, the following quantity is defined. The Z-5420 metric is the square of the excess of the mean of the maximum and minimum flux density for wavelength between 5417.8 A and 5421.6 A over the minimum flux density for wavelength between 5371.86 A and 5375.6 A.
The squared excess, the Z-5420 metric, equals 2.6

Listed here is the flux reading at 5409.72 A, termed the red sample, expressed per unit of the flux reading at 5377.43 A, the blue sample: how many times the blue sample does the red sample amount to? 1.00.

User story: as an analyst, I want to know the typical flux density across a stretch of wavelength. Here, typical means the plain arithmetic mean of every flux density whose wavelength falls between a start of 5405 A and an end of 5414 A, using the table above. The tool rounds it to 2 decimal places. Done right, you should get 4.96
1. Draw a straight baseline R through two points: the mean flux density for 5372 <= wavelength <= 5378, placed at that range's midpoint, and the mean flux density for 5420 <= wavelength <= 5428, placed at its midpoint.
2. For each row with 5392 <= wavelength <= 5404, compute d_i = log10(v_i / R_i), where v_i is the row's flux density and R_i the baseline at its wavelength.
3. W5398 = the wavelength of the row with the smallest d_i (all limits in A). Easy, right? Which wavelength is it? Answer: 5397.28 A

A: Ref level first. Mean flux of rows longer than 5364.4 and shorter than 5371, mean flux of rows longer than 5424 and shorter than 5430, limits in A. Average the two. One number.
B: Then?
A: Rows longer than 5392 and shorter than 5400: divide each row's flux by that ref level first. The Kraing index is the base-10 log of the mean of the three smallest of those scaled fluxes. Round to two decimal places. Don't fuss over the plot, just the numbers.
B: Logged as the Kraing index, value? -0.05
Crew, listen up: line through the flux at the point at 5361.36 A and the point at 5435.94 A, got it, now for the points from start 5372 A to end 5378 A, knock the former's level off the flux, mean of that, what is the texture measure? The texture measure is -0.47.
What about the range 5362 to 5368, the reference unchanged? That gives 0.17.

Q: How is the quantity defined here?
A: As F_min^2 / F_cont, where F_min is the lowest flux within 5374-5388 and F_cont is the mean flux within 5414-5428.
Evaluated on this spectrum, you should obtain 3.81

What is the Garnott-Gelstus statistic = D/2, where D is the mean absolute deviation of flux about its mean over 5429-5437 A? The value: 0.20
